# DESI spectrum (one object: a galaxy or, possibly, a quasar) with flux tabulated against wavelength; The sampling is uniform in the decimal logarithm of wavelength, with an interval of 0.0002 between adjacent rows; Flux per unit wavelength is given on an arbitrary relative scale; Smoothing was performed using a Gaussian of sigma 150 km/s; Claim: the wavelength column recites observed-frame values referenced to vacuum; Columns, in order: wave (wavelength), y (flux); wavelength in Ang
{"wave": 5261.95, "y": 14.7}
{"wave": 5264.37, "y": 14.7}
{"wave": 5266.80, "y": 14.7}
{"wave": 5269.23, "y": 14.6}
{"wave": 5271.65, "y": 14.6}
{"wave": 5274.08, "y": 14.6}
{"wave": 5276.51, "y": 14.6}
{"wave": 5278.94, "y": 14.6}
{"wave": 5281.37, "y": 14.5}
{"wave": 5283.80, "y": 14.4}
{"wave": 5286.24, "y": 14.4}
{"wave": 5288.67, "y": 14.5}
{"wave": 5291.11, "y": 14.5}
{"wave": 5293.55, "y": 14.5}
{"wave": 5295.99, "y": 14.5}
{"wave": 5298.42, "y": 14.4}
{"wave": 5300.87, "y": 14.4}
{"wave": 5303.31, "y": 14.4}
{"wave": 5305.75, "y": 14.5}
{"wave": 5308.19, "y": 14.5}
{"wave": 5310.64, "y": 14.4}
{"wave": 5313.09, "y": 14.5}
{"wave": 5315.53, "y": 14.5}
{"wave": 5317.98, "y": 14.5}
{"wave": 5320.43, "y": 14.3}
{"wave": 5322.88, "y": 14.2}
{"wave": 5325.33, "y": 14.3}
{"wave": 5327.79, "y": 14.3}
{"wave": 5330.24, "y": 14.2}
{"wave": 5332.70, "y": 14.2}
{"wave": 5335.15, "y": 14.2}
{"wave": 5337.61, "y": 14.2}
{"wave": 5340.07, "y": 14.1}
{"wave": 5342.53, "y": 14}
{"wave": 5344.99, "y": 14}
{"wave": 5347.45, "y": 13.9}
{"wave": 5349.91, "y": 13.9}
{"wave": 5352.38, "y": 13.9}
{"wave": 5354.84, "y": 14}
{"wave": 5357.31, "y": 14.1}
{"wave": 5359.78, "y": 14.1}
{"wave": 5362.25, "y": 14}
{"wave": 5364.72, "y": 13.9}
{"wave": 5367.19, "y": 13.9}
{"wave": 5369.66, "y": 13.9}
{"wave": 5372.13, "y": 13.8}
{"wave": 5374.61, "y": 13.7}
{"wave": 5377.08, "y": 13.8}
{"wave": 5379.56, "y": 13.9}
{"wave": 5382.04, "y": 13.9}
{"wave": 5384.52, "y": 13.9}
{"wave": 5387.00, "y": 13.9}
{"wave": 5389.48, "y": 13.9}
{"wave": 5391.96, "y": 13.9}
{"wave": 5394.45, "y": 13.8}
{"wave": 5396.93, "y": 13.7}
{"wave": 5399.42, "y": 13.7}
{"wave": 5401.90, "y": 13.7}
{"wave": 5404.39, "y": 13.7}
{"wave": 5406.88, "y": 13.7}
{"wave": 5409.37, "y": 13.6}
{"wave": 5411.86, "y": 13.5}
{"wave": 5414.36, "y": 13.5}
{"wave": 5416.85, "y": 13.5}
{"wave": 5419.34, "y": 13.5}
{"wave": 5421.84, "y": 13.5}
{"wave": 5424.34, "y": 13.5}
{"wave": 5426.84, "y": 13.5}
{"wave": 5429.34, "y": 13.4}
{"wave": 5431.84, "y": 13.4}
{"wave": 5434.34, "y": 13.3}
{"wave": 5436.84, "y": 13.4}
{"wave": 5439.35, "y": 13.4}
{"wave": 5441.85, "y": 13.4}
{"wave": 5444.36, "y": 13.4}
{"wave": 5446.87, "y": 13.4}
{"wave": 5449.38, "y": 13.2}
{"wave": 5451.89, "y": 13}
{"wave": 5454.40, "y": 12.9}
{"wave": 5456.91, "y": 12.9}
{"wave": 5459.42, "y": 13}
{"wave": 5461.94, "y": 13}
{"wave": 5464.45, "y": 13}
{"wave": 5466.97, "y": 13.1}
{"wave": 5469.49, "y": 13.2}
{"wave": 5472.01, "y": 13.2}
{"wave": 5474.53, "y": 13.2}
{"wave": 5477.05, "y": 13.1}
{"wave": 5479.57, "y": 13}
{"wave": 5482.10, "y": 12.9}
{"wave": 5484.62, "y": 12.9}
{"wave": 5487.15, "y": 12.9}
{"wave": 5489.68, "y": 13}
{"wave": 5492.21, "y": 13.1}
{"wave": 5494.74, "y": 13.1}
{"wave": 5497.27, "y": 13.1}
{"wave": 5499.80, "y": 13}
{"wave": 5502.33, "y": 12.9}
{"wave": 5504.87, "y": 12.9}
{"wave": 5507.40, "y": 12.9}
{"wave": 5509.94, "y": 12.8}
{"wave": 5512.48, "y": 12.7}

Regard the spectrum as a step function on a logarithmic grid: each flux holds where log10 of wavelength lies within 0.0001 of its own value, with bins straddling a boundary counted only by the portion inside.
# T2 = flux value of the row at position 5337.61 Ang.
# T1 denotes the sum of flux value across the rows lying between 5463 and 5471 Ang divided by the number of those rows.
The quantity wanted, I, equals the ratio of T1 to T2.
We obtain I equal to 0.92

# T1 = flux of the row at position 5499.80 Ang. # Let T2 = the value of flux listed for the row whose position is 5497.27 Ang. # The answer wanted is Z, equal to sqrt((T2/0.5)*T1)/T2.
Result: 1.41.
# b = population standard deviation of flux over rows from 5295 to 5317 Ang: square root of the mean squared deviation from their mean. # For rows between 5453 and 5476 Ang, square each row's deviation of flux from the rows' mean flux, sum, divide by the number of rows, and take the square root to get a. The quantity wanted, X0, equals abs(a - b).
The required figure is 0.07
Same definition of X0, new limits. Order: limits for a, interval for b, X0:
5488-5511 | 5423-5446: 0.05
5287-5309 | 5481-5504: 0.04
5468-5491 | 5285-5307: 0.08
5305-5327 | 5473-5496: 0.01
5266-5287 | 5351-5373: 0.00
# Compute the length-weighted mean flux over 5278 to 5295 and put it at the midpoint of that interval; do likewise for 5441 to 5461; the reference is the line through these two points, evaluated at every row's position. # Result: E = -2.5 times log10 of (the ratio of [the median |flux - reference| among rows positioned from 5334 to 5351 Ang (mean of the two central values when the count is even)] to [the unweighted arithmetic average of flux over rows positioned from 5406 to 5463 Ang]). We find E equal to 5.82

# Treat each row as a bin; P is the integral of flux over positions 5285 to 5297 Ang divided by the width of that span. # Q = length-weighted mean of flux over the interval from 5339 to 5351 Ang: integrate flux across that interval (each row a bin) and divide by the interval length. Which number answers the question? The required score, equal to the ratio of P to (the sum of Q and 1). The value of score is 0.97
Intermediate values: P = 14.5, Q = 14.0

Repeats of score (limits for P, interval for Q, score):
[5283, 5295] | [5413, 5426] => 1.00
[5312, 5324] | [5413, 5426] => 0.99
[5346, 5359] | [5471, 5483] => 0.99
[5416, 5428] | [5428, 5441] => 0.94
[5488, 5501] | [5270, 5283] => 0.84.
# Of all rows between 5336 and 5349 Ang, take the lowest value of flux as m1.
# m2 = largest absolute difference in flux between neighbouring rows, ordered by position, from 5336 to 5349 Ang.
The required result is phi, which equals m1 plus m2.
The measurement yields 14.0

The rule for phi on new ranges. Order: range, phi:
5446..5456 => 13.1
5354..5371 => 14.0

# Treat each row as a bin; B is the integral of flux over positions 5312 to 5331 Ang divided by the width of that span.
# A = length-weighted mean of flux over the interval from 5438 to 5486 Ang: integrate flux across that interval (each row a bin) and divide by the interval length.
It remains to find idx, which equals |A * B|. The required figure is 188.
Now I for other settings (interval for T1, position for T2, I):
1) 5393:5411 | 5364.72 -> 0.99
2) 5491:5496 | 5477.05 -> 1.00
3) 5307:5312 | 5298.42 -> 1.00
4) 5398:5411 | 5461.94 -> 1.05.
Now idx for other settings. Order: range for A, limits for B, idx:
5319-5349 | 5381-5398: 196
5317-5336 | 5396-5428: 194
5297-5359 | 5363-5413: 196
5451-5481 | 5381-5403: 180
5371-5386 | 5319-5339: 197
